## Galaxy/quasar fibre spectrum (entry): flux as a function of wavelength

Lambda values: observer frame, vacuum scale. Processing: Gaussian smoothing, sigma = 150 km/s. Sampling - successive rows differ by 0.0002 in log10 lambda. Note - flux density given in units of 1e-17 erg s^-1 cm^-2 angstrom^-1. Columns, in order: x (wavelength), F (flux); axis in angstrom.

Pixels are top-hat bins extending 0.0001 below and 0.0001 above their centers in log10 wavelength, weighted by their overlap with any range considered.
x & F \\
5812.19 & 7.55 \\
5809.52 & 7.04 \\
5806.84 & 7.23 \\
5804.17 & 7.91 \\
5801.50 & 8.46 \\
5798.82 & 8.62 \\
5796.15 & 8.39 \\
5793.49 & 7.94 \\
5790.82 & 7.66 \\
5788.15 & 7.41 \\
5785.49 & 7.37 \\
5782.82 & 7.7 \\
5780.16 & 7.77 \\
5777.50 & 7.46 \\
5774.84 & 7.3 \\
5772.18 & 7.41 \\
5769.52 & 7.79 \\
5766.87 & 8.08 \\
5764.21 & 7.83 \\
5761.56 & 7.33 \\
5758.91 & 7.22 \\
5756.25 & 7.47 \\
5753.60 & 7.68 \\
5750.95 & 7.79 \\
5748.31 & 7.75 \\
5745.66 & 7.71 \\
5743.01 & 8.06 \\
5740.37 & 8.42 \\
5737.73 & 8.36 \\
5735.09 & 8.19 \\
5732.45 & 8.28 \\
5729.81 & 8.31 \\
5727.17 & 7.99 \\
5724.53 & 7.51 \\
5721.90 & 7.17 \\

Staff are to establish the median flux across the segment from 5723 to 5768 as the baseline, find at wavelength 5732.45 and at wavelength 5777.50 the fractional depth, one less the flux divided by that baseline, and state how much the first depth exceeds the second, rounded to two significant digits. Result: -0.10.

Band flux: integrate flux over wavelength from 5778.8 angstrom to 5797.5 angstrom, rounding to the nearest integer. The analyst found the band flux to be 145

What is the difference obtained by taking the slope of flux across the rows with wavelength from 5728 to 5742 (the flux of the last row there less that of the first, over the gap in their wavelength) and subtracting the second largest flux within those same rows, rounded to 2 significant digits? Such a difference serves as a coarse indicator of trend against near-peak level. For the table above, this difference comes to -8.3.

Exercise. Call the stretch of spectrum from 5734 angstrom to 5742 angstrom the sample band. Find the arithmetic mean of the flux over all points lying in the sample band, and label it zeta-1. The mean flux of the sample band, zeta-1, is 8.3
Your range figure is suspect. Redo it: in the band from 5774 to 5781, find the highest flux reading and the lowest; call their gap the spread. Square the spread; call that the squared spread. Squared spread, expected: 0.22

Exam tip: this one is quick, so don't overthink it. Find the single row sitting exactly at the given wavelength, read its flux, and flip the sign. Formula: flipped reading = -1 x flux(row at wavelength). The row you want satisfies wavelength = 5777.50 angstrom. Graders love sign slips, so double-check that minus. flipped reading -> -7.46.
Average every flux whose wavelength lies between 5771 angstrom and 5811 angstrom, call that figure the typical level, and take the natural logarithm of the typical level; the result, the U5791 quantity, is 2.04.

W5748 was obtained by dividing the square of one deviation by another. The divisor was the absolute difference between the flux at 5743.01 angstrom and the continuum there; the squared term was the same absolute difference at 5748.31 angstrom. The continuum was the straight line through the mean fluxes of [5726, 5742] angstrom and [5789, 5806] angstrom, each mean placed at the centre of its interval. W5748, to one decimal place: 1.3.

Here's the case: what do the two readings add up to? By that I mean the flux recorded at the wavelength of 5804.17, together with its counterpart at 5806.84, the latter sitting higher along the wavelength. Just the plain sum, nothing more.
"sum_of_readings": 15.1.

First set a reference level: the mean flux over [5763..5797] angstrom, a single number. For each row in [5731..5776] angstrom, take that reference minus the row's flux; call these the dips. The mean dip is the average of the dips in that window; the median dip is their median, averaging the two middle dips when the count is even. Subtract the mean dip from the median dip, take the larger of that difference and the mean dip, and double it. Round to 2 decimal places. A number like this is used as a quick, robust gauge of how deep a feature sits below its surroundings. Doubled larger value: 0.03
